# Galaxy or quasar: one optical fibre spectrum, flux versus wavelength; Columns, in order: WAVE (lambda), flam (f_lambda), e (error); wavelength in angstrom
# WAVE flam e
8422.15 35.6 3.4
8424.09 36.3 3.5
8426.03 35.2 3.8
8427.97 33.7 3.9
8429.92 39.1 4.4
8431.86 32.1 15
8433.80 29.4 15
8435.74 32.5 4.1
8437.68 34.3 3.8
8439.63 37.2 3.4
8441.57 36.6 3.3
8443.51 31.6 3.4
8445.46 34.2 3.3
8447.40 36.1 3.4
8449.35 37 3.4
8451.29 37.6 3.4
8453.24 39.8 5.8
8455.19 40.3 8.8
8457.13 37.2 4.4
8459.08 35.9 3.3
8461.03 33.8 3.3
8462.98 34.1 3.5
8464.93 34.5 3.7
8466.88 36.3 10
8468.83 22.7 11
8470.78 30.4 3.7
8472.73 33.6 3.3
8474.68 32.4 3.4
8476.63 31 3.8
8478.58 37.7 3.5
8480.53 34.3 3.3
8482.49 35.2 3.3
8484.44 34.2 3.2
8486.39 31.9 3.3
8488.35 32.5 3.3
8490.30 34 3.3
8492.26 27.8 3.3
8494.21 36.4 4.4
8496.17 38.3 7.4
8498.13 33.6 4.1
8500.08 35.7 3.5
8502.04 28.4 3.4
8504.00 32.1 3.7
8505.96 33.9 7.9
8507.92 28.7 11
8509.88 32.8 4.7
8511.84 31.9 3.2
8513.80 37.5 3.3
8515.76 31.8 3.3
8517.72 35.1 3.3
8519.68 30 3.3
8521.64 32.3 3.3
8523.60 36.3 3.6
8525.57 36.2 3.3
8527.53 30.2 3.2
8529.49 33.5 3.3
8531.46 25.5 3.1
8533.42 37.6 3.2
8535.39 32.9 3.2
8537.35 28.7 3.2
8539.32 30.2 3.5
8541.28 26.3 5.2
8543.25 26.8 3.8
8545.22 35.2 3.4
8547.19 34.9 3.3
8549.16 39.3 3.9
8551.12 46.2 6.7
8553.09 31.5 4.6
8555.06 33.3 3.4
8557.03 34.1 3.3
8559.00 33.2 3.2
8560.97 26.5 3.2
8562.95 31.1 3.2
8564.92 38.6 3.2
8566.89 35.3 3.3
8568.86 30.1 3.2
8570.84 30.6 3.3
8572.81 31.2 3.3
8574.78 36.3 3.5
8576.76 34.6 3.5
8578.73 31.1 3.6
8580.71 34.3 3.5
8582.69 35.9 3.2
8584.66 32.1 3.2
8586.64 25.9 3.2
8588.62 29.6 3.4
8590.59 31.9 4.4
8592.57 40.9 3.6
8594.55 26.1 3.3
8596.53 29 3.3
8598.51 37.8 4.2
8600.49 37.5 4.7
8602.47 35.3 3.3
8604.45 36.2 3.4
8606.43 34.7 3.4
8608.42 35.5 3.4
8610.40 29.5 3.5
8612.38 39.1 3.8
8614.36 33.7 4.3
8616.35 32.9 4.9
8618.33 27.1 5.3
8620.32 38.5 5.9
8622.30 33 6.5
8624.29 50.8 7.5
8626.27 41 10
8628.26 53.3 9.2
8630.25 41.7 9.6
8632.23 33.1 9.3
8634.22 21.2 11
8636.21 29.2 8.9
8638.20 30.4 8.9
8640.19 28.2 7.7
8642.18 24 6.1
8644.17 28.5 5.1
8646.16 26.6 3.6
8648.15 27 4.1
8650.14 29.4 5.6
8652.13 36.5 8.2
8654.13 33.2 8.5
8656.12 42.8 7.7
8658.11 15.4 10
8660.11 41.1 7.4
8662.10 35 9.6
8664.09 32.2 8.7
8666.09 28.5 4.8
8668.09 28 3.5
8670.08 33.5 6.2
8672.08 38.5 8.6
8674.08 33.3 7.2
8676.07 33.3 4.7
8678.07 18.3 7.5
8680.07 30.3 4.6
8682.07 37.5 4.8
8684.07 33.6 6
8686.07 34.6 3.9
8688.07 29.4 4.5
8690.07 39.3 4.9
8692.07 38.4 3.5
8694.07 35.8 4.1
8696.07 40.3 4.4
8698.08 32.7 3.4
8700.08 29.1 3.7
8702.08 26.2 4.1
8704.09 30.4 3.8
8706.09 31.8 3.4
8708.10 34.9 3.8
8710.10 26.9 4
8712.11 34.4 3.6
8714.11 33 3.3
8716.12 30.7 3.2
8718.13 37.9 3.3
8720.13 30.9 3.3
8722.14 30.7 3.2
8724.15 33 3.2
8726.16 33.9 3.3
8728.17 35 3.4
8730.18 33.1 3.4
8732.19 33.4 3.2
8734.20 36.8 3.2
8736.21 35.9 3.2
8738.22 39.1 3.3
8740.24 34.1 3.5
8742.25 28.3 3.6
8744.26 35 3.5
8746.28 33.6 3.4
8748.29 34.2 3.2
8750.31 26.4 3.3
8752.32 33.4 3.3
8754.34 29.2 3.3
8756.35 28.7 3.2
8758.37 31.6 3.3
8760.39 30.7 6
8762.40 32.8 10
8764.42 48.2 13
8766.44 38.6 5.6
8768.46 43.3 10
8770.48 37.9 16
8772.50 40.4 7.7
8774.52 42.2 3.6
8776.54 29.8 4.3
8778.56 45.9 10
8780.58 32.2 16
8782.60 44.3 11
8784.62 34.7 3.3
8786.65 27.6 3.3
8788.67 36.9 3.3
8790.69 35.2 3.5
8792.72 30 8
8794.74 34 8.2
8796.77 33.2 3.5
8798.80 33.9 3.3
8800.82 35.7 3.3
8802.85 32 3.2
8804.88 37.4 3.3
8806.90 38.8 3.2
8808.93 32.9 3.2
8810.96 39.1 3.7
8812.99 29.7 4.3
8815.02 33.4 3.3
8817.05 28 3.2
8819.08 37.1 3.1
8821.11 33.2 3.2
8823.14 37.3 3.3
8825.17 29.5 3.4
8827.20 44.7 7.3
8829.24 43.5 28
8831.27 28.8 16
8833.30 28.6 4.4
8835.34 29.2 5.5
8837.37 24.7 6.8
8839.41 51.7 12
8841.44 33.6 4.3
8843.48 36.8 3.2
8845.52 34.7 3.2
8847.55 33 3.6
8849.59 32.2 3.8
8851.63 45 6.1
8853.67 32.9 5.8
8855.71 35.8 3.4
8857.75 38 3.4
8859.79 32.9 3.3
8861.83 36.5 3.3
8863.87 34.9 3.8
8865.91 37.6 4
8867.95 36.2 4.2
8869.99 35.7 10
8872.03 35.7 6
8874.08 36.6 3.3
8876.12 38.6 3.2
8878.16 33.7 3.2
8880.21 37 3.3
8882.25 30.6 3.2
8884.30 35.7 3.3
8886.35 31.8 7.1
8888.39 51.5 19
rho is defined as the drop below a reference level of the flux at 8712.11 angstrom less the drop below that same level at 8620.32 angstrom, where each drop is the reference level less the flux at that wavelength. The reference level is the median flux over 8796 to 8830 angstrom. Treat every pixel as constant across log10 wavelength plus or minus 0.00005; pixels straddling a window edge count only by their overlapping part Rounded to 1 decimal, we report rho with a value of 4.1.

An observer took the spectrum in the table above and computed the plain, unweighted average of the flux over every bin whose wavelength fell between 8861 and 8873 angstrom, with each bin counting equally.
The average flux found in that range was 36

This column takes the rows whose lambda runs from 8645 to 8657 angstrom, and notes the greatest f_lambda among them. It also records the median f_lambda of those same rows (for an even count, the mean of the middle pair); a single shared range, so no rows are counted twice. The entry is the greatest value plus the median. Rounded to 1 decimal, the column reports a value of 74.1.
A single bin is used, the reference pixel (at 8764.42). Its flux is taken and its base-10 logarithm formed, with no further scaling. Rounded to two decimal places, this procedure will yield 1.68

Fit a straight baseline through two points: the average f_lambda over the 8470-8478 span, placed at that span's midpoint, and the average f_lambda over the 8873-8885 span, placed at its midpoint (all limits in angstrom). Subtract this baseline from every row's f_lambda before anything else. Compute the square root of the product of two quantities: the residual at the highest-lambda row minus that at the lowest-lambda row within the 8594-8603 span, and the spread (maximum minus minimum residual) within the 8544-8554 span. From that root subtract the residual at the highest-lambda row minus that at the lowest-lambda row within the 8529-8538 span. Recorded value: 16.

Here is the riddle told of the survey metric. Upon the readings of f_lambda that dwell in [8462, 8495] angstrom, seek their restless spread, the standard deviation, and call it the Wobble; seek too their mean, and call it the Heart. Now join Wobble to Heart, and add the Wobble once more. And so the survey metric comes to 40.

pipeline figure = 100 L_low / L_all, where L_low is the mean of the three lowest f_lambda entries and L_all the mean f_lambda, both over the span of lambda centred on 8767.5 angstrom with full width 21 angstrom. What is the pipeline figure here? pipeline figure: 82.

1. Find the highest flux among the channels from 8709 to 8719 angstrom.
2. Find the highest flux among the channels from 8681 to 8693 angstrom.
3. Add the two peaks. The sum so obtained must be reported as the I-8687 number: 77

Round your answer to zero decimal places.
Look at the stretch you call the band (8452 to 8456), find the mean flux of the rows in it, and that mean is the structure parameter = 40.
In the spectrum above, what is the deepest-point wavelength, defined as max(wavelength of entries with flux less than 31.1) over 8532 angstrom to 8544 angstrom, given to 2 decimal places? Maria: 8543.25 angstrom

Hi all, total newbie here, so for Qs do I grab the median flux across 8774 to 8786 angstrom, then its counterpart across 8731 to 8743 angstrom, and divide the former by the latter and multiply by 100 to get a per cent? 110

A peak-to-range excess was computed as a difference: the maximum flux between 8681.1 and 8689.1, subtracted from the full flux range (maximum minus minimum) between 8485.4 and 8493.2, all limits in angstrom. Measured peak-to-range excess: -31.3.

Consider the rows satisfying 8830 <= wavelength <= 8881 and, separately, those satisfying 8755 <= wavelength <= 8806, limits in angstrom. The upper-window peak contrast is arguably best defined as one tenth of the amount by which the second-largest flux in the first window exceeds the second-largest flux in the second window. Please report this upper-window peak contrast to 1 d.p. -0.1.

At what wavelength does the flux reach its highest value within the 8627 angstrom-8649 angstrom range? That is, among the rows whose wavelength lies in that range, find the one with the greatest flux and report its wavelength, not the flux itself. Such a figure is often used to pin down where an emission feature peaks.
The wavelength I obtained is 8628.26 angstrom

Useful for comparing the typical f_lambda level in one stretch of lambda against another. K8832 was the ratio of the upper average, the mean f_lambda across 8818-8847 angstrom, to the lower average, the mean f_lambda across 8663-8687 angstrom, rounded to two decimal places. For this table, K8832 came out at 1.11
